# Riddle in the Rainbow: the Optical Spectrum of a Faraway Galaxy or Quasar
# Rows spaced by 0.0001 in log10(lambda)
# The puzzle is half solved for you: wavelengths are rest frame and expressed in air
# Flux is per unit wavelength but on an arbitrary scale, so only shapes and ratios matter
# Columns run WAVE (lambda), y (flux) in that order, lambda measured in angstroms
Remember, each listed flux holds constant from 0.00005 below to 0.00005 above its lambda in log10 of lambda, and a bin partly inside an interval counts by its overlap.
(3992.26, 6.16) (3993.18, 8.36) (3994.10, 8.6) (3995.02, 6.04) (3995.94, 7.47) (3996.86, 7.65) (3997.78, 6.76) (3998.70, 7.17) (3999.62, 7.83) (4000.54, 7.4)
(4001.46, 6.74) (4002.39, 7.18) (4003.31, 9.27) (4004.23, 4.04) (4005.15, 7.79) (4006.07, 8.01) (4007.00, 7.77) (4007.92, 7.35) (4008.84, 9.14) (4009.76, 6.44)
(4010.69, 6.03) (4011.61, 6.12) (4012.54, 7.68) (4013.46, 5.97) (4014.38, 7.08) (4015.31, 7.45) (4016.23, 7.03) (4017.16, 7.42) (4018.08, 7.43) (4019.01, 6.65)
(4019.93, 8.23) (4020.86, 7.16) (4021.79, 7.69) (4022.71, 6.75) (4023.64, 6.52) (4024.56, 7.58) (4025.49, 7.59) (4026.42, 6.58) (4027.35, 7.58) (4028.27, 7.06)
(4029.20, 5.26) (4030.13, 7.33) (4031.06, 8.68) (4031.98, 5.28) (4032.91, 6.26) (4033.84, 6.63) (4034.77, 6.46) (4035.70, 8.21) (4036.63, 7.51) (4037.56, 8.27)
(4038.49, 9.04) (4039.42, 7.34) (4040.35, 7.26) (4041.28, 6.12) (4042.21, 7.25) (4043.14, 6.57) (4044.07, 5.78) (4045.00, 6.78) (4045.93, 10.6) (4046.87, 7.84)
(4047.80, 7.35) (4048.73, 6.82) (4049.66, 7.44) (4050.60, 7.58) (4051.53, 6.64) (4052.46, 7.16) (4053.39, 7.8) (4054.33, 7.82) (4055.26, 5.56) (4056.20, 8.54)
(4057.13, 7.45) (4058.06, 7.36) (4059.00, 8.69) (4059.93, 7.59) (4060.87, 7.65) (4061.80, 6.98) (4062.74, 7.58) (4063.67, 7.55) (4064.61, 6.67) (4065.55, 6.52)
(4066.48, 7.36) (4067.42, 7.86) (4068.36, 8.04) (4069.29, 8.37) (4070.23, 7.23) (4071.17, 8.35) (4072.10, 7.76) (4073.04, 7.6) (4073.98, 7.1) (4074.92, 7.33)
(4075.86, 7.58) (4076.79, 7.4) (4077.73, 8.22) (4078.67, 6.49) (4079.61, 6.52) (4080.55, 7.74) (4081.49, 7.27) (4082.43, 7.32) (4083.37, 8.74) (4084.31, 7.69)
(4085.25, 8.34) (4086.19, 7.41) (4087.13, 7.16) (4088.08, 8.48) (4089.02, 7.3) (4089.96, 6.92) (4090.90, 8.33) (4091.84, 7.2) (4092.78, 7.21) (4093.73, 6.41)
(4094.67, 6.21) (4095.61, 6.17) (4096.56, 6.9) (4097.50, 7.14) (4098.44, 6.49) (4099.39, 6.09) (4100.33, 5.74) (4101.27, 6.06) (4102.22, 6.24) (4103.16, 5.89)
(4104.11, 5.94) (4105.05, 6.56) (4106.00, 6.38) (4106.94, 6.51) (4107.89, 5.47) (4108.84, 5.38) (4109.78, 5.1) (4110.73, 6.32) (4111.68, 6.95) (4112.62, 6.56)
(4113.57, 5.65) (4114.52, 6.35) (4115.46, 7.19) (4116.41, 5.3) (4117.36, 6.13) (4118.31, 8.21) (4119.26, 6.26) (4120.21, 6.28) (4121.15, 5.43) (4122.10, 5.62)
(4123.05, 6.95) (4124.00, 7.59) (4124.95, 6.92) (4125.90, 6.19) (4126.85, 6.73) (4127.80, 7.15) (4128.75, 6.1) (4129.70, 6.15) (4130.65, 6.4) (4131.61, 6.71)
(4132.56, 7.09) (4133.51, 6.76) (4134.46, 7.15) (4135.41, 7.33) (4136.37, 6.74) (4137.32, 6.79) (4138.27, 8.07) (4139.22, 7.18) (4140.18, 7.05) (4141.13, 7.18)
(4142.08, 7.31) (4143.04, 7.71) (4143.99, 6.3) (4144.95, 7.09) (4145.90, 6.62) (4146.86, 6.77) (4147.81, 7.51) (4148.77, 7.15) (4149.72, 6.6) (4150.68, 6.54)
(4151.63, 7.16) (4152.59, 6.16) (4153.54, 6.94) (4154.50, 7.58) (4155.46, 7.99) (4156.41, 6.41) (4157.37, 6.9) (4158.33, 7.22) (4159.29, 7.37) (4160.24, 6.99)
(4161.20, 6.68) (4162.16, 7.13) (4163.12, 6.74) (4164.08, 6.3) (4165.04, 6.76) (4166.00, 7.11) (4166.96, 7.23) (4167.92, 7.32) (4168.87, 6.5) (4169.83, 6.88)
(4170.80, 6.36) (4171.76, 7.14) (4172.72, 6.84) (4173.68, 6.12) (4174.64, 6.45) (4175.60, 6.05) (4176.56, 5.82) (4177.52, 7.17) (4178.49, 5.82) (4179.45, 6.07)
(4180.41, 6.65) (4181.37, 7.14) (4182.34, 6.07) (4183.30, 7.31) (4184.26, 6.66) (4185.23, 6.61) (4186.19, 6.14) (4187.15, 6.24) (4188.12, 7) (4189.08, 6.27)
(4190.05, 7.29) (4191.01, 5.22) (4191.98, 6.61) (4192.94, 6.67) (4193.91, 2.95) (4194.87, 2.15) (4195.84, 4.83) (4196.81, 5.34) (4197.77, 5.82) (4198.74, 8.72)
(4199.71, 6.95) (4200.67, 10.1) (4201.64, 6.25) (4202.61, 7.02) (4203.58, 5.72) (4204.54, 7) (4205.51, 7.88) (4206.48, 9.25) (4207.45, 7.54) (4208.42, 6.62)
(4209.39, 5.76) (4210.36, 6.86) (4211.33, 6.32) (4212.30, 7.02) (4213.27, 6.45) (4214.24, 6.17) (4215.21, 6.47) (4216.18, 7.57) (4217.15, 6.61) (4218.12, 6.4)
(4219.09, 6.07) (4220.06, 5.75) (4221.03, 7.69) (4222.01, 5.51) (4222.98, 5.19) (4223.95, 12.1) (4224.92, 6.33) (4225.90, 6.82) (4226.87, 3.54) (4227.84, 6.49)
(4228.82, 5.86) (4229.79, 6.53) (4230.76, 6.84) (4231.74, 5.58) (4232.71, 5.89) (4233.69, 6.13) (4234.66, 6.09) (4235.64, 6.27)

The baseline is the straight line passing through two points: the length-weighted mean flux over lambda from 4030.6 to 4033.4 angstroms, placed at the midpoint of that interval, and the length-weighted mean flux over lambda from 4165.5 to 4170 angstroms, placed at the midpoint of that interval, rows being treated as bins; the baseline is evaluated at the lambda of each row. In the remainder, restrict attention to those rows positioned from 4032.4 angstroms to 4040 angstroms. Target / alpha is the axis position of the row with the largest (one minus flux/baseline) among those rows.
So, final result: 4032.91 angstroms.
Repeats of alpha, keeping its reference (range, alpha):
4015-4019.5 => 4019.01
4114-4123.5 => 4116.41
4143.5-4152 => 4143.99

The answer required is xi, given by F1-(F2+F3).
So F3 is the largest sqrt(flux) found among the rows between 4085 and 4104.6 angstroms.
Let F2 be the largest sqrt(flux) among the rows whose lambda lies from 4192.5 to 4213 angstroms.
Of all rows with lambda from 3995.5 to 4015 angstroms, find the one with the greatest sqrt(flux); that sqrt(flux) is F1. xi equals -3.0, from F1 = 3.04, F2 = 3.2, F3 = 2.91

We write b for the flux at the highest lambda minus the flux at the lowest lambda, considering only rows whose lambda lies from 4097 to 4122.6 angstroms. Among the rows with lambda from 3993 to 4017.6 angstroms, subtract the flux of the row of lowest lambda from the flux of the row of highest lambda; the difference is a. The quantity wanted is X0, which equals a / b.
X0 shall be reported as 0.6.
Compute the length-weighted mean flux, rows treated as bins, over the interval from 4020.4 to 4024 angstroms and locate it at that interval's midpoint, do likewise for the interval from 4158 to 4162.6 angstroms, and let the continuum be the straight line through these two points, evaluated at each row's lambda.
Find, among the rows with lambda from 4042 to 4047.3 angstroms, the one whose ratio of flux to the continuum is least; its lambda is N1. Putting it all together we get 4044.07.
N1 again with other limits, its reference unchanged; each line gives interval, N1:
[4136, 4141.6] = 4136.37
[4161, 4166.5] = 4164.08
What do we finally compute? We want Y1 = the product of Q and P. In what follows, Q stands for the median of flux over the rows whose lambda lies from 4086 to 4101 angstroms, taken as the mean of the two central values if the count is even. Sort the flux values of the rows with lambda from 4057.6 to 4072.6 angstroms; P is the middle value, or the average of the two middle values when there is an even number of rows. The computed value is 53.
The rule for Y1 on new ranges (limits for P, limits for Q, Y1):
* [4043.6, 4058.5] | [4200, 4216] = 50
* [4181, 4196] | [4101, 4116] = 40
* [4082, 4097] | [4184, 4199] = 45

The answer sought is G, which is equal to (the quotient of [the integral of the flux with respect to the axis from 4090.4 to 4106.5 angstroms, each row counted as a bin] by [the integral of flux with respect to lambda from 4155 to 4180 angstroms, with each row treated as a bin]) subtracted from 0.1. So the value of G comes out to -0.52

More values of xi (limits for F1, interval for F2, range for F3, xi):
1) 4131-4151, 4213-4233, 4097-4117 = -3.3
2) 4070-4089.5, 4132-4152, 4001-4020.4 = -2.9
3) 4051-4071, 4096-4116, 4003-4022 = -2.8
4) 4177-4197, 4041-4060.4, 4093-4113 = -3.2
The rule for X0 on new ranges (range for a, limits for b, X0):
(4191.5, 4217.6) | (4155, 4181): 0.0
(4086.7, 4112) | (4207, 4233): 0.1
